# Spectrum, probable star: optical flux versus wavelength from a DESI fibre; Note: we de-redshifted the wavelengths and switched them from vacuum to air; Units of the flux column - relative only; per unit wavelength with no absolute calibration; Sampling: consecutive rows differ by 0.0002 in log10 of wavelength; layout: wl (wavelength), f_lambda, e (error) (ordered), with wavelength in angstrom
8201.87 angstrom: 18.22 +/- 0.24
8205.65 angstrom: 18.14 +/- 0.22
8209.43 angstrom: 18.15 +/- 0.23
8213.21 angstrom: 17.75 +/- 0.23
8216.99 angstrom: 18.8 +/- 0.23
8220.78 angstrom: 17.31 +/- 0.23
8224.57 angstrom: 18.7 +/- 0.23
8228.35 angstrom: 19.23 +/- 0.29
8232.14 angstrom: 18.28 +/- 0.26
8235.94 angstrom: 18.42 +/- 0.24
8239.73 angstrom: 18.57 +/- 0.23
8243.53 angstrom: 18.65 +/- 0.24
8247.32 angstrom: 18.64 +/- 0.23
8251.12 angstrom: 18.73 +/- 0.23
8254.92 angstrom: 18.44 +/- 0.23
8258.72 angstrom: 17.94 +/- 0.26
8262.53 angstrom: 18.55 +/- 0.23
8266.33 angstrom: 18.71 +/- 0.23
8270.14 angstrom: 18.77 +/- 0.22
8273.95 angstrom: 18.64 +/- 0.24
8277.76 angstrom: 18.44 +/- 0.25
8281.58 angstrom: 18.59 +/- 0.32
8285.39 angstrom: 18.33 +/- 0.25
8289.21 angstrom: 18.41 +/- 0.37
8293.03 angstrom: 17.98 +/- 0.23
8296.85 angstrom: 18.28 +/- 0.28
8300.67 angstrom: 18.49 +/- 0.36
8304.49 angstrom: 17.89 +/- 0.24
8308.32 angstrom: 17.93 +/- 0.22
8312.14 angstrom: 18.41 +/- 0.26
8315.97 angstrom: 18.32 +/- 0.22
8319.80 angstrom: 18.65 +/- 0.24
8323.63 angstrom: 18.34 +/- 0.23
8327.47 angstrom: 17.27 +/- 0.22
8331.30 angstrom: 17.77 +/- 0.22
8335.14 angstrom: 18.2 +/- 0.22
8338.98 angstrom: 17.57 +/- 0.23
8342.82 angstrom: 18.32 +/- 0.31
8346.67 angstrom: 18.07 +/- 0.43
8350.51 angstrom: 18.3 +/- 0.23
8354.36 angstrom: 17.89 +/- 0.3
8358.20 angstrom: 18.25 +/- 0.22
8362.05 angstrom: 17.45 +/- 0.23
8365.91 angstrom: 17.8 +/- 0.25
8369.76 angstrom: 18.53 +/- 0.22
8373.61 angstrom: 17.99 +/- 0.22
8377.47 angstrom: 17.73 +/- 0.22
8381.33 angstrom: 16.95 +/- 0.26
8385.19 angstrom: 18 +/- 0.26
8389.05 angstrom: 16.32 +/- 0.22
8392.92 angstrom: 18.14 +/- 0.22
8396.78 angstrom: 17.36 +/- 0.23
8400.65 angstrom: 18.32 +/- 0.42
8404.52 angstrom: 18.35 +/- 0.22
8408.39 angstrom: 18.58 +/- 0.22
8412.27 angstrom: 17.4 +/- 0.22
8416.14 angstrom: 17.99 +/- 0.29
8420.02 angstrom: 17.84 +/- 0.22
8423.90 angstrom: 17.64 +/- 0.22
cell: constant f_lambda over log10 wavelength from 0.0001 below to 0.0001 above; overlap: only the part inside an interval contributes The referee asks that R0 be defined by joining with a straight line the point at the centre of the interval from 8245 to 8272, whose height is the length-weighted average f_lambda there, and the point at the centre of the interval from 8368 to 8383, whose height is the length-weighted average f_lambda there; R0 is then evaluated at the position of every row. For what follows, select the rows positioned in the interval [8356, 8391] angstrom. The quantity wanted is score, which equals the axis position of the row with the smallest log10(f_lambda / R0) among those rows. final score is 8389.05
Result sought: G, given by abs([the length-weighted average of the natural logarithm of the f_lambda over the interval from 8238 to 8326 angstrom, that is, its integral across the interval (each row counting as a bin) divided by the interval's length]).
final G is 2.91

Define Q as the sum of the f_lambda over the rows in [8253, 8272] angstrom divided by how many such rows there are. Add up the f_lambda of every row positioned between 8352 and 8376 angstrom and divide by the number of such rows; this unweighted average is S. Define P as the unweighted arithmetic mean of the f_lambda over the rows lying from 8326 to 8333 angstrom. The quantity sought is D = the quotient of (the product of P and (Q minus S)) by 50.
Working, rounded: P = 17.5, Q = 18.5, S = 18.0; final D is 0.17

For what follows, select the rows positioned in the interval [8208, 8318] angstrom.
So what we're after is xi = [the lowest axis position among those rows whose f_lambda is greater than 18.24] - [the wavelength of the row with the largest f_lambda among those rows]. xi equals -11.4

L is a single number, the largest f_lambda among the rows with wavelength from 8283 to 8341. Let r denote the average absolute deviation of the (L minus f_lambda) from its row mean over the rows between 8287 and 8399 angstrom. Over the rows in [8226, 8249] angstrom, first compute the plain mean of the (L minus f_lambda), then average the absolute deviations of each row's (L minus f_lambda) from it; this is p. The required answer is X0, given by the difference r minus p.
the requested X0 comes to 0.17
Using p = 0.21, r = 0.38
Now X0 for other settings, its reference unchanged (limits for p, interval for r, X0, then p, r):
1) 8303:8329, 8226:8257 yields -0.17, 0.36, 0.19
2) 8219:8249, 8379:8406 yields 0.30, 0.35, 0.65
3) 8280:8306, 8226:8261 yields 0.05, 0.20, 0.24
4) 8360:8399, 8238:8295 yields -0.30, 0.49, 0.19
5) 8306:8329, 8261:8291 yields -0.25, 0.37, 0.12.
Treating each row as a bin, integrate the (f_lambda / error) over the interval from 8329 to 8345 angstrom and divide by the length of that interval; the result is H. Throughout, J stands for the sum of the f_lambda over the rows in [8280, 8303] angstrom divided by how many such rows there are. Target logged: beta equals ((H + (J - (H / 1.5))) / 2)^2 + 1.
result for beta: 466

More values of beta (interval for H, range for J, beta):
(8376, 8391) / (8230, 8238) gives 450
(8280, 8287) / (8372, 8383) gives 391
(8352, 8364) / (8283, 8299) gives 455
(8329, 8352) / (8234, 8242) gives 439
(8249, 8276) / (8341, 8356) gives 498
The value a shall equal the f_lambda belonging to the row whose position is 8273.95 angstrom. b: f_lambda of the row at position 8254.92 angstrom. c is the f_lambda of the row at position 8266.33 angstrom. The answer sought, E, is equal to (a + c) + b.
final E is 55.8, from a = 18.64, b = 18.44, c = 18.71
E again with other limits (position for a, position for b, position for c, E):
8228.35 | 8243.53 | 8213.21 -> 55.6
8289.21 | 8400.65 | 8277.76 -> 55.2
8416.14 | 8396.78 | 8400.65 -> 53.7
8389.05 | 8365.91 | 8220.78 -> 51.4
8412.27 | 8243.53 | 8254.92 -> 54.5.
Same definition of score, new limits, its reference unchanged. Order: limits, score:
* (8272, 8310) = 8304.49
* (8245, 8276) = 8258.72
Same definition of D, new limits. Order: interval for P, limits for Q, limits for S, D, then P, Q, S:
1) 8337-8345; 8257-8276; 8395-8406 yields 0.18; 17.9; 18.5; 18.0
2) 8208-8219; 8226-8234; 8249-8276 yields 0.08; 18.2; 18.8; 18.5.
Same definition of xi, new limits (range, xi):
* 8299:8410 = -19.1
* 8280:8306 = 0.0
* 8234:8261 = -15.2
